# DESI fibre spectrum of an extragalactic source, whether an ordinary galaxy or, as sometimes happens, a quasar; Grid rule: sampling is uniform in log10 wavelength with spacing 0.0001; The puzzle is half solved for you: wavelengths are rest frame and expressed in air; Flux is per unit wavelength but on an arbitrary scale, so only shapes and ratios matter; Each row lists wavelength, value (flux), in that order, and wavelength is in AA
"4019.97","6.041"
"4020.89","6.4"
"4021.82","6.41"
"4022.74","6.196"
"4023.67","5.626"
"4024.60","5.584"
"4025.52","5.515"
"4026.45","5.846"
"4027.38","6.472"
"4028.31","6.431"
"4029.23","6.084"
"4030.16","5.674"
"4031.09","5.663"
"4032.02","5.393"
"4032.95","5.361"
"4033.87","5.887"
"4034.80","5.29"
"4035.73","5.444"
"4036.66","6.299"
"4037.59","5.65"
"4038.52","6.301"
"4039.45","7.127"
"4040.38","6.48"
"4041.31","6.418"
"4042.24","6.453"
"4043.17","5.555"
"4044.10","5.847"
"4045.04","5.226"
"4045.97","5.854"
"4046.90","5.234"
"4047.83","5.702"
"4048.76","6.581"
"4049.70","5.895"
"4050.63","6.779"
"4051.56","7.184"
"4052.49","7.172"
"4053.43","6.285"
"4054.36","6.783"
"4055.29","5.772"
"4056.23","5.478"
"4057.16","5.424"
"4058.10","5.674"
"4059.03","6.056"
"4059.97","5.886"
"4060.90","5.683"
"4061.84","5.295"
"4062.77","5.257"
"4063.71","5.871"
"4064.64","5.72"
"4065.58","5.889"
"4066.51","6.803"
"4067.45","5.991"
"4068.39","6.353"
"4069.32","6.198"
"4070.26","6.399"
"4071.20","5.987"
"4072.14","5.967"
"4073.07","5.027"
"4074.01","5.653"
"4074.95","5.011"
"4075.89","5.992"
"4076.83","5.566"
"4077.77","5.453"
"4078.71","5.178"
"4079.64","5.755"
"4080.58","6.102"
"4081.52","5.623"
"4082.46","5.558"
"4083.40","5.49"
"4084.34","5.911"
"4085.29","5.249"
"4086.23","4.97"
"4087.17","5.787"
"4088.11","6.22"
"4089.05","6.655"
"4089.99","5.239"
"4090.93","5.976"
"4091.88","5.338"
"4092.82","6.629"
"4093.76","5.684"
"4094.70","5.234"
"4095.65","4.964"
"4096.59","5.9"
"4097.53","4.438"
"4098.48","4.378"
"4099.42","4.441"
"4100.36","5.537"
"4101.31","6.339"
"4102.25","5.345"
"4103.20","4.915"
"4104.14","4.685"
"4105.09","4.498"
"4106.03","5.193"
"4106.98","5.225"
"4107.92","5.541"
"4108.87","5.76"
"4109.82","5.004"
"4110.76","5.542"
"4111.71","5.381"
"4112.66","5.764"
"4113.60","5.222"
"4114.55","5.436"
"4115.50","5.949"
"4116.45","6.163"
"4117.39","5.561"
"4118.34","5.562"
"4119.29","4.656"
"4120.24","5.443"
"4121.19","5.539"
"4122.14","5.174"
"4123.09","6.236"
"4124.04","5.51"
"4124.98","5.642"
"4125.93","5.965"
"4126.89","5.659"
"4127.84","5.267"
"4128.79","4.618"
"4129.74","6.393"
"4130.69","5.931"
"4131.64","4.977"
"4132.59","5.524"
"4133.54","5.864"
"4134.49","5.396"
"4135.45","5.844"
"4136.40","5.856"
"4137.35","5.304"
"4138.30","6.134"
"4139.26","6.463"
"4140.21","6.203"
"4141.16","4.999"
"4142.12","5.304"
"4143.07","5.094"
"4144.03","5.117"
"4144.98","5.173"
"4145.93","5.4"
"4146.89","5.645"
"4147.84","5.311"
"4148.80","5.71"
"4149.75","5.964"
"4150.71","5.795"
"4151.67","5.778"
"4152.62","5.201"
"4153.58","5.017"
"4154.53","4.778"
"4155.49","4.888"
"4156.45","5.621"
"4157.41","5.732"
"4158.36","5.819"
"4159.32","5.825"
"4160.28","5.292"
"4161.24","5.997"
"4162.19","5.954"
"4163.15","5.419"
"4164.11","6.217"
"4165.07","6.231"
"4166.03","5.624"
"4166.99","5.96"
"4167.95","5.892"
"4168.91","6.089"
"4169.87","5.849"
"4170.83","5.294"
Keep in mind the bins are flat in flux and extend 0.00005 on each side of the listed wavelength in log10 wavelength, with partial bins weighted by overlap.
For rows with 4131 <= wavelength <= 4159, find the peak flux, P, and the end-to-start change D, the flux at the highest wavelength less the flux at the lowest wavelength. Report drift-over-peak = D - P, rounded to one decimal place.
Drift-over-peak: -5.6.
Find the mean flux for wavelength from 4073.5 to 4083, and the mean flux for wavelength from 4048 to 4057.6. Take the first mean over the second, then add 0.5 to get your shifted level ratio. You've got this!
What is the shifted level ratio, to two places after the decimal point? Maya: 1.38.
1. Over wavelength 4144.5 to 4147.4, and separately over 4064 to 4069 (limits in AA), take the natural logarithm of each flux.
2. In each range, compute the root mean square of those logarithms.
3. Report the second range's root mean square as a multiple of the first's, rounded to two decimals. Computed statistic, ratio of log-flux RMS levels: 1.08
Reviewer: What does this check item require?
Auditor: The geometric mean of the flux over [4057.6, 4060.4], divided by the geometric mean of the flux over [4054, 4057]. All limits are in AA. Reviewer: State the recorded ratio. 0.98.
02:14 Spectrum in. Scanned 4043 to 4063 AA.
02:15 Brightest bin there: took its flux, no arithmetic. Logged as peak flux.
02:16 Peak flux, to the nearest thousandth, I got 7.184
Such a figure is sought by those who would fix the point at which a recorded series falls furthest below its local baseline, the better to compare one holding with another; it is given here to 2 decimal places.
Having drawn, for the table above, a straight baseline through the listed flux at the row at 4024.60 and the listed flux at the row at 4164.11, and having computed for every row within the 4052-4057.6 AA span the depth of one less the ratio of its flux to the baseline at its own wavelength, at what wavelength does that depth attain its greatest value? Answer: 4057.16 AA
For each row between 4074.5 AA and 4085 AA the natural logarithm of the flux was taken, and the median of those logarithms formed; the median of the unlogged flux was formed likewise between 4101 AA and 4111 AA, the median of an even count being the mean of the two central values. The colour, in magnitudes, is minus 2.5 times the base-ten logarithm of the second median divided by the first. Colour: -1.21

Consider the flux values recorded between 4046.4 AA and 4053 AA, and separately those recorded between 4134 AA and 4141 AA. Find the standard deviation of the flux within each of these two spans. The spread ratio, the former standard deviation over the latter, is 1.8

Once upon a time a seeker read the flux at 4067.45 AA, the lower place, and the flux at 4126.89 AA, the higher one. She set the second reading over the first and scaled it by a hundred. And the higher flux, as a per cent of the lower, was 94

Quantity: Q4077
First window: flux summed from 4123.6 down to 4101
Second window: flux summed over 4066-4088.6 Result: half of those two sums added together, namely 134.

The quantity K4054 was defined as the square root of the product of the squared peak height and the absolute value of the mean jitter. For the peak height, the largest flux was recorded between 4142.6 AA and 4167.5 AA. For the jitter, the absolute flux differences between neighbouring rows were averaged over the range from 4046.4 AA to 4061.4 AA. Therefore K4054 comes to 4.3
